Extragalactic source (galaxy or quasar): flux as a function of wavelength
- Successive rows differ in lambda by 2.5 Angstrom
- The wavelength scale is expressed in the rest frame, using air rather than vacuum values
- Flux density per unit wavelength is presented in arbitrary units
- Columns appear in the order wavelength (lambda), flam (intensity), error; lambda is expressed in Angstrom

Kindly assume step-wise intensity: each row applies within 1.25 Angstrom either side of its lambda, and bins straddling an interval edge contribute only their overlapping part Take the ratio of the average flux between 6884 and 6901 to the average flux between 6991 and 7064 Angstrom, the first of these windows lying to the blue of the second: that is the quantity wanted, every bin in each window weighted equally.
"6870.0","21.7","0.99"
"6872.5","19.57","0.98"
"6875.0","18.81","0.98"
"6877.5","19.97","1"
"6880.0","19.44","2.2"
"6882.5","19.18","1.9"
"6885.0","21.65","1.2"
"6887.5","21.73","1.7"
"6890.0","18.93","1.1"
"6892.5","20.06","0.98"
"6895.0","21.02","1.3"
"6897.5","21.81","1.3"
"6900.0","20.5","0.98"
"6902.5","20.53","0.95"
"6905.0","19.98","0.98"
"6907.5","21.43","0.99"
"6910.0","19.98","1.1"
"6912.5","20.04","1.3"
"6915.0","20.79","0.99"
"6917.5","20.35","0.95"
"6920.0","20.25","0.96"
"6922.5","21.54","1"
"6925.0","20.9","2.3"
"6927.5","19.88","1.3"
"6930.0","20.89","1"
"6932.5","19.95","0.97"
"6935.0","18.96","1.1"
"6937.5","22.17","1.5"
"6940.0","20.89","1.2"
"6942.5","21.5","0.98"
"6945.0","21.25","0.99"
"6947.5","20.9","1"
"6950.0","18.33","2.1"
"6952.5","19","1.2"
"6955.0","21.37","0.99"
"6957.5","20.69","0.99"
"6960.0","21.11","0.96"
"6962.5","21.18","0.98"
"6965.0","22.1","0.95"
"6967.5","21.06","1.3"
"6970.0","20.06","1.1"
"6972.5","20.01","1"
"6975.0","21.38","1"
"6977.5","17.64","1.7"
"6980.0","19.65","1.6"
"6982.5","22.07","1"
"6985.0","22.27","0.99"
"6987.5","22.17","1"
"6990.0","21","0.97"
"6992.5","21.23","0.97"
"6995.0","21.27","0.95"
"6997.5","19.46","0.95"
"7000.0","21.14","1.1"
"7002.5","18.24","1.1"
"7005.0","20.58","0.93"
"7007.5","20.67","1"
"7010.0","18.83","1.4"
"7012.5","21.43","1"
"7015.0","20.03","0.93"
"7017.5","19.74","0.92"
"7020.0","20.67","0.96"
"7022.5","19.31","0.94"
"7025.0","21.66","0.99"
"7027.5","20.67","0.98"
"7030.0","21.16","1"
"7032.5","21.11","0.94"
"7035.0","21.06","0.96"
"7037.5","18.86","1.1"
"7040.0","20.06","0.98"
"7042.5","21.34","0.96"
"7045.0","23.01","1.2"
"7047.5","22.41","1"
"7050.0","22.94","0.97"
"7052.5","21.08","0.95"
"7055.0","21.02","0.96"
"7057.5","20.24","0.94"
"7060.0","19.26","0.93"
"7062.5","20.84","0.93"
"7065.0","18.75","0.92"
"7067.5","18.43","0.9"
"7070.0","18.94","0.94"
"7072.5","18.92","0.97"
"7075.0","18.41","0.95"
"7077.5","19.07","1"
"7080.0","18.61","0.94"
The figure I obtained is 1.01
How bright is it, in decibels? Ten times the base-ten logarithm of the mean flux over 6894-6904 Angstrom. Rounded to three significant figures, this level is 13.2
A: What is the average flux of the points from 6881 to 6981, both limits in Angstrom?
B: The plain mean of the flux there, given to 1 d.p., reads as 20.5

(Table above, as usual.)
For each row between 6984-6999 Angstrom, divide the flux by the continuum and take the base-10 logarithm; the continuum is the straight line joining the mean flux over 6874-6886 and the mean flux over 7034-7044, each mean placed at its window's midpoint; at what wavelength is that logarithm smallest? 6997.5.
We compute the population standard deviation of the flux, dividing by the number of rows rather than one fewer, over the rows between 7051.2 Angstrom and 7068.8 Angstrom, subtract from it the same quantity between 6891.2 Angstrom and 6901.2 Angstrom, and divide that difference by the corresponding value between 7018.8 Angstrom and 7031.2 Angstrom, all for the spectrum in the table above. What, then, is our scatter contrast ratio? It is 0.49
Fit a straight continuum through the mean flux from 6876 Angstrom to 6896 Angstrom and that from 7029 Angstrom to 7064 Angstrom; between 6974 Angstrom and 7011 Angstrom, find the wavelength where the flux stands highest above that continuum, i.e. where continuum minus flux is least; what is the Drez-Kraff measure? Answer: 6985.0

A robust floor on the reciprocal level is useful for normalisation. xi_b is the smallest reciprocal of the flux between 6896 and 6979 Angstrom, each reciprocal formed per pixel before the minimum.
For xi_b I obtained 0.0451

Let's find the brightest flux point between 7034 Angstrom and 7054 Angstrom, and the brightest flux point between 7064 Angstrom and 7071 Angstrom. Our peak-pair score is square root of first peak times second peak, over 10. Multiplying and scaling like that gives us 2.09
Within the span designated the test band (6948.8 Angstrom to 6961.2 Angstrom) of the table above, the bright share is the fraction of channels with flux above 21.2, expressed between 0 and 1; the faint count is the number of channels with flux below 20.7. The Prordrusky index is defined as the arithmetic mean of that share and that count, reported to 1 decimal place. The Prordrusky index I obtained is 1.6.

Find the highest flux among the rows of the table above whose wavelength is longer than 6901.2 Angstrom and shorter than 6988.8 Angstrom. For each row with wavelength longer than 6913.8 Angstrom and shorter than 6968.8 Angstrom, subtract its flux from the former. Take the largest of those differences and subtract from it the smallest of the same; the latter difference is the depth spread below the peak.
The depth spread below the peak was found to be 3.8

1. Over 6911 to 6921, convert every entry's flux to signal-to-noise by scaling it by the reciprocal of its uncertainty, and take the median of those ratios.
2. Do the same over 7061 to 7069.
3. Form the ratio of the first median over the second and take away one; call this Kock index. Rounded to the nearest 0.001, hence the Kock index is 0.028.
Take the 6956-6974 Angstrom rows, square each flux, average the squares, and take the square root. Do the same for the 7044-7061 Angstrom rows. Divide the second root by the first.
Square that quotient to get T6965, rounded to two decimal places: 1.05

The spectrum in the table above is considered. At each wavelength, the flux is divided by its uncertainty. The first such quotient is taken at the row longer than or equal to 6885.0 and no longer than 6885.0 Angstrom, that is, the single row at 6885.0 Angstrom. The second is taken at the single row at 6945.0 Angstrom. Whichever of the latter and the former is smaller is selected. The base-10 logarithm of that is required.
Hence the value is 1.26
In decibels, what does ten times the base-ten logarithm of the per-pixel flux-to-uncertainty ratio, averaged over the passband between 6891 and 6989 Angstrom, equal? 12.8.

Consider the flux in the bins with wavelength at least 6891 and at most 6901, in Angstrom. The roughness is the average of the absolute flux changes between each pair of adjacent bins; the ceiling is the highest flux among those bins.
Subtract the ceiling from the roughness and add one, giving -19.8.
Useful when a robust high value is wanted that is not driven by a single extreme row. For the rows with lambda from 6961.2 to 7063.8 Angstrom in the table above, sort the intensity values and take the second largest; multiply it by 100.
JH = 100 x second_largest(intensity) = 2294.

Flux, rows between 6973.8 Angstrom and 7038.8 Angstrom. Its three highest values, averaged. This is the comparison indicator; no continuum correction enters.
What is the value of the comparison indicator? 22.2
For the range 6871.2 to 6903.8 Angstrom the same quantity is 21.7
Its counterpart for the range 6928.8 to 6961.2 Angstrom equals 21.7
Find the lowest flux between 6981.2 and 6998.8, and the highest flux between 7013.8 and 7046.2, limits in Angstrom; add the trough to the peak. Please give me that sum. 42.5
